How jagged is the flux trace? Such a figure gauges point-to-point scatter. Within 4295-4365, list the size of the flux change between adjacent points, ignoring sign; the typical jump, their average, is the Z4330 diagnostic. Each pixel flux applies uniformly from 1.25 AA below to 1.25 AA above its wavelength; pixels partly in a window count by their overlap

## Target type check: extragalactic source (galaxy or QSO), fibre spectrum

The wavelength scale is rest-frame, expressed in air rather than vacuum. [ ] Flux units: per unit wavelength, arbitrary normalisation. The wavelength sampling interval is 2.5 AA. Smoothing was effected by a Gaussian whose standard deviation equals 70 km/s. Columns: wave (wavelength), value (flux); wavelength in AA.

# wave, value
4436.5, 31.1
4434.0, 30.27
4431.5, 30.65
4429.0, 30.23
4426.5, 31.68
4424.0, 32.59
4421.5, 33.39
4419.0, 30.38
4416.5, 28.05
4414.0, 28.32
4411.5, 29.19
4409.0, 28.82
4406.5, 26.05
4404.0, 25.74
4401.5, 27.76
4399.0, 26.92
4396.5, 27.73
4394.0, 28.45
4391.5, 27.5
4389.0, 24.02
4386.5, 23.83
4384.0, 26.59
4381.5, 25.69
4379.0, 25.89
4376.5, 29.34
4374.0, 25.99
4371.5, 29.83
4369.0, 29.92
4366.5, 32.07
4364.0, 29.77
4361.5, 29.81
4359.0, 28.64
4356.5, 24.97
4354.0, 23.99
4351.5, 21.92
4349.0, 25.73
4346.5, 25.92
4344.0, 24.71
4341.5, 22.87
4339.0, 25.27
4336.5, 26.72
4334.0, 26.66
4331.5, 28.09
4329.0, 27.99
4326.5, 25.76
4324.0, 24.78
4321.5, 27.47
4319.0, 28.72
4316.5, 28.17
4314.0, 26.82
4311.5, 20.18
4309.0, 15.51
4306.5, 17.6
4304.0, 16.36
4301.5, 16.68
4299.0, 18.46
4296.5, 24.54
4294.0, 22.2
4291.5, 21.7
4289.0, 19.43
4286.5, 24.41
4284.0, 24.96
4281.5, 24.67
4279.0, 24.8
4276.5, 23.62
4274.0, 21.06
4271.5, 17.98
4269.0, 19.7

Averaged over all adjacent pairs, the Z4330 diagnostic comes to 1.94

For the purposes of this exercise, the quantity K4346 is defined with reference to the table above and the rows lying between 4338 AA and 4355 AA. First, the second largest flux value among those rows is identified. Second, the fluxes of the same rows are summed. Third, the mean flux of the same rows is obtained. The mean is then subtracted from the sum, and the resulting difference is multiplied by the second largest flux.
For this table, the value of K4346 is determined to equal 3758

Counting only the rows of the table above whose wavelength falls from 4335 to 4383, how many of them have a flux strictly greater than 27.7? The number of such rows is 7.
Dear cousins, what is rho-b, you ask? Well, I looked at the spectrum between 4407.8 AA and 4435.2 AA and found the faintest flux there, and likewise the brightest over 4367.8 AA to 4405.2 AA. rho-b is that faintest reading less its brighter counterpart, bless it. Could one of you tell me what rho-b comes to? -2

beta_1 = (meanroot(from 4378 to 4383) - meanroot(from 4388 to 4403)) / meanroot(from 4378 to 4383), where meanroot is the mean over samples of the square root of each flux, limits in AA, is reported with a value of -0.024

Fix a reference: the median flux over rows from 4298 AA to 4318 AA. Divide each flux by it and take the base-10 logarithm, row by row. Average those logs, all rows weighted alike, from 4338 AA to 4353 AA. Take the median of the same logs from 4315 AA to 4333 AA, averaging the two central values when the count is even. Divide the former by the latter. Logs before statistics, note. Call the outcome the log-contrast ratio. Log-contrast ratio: 0.68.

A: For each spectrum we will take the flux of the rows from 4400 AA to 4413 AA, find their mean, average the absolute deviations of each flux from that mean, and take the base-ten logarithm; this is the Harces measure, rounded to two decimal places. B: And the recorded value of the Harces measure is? 0.11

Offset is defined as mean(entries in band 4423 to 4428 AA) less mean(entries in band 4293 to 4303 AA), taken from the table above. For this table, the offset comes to 12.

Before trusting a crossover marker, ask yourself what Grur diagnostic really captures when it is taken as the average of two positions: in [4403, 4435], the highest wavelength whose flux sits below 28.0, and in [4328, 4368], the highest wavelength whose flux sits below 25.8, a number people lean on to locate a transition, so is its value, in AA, 4381.5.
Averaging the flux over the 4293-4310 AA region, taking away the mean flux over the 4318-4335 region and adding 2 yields -6.3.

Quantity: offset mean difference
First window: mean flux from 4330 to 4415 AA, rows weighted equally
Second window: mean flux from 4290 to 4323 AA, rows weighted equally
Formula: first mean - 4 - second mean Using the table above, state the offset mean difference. 1.0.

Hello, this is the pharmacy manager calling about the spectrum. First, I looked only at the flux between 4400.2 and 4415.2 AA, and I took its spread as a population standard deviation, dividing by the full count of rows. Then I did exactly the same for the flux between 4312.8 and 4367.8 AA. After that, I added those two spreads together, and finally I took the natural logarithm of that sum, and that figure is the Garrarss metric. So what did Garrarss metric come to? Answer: 1.30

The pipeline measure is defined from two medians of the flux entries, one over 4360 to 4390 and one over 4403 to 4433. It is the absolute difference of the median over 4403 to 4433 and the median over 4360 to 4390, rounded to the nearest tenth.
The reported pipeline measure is 1.7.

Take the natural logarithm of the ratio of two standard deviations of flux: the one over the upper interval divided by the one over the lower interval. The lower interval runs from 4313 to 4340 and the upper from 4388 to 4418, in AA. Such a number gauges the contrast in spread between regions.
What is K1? 0.1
